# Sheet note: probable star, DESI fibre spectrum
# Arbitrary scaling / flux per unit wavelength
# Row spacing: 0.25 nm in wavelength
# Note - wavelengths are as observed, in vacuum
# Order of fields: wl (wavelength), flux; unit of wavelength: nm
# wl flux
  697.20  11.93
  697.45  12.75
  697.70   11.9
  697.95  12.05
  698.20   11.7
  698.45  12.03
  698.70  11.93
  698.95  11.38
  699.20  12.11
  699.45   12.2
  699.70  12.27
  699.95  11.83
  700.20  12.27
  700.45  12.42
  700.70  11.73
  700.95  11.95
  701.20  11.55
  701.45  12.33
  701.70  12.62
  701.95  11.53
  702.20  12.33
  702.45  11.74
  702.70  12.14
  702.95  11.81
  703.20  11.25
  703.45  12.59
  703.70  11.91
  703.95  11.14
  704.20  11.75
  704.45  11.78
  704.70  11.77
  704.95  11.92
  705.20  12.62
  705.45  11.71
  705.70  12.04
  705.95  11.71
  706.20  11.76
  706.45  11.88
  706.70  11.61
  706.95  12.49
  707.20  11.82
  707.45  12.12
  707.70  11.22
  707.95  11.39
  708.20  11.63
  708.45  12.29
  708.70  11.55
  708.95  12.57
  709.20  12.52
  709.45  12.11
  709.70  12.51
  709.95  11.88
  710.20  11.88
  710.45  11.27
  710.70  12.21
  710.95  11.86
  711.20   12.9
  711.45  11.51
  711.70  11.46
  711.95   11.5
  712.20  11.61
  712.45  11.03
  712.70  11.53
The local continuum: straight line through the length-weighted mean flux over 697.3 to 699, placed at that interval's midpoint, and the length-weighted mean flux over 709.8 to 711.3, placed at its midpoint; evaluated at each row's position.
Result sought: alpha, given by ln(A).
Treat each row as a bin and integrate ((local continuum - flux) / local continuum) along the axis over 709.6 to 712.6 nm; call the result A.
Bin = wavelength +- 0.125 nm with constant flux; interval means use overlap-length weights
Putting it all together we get -2.99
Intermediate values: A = 0.050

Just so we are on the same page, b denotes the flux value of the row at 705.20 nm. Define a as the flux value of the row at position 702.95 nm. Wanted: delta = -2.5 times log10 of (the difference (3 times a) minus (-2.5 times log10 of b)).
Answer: -3.95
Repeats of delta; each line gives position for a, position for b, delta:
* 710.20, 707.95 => -3.96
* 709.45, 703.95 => -3.98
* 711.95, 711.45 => -3.92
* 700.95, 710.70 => -3.97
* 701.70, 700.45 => -4.02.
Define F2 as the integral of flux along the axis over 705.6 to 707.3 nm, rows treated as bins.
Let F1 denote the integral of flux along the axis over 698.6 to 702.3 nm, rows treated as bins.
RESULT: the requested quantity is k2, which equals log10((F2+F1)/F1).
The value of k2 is 0.16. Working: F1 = 44.5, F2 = 20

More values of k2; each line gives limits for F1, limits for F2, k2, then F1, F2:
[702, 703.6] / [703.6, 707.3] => 0.52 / 19.1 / 44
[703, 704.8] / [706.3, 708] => 0.29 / 21.1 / 20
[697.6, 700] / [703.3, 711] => 0.62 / 28.7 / 92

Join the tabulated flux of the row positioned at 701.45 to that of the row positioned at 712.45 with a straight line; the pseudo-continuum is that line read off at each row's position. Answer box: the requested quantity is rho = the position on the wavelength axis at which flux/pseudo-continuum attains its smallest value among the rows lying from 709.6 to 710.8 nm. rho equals 710.45 nm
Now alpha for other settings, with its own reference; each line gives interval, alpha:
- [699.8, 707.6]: -3.38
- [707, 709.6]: -4.56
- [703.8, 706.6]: -3.25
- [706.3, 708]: -3.64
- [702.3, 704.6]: -3.29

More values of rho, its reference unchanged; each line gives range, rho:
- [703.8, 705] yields 703.95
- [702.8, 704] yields 703.95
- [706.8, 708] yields 707.70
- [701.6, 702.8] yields 701.95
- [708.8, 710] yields 709.95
